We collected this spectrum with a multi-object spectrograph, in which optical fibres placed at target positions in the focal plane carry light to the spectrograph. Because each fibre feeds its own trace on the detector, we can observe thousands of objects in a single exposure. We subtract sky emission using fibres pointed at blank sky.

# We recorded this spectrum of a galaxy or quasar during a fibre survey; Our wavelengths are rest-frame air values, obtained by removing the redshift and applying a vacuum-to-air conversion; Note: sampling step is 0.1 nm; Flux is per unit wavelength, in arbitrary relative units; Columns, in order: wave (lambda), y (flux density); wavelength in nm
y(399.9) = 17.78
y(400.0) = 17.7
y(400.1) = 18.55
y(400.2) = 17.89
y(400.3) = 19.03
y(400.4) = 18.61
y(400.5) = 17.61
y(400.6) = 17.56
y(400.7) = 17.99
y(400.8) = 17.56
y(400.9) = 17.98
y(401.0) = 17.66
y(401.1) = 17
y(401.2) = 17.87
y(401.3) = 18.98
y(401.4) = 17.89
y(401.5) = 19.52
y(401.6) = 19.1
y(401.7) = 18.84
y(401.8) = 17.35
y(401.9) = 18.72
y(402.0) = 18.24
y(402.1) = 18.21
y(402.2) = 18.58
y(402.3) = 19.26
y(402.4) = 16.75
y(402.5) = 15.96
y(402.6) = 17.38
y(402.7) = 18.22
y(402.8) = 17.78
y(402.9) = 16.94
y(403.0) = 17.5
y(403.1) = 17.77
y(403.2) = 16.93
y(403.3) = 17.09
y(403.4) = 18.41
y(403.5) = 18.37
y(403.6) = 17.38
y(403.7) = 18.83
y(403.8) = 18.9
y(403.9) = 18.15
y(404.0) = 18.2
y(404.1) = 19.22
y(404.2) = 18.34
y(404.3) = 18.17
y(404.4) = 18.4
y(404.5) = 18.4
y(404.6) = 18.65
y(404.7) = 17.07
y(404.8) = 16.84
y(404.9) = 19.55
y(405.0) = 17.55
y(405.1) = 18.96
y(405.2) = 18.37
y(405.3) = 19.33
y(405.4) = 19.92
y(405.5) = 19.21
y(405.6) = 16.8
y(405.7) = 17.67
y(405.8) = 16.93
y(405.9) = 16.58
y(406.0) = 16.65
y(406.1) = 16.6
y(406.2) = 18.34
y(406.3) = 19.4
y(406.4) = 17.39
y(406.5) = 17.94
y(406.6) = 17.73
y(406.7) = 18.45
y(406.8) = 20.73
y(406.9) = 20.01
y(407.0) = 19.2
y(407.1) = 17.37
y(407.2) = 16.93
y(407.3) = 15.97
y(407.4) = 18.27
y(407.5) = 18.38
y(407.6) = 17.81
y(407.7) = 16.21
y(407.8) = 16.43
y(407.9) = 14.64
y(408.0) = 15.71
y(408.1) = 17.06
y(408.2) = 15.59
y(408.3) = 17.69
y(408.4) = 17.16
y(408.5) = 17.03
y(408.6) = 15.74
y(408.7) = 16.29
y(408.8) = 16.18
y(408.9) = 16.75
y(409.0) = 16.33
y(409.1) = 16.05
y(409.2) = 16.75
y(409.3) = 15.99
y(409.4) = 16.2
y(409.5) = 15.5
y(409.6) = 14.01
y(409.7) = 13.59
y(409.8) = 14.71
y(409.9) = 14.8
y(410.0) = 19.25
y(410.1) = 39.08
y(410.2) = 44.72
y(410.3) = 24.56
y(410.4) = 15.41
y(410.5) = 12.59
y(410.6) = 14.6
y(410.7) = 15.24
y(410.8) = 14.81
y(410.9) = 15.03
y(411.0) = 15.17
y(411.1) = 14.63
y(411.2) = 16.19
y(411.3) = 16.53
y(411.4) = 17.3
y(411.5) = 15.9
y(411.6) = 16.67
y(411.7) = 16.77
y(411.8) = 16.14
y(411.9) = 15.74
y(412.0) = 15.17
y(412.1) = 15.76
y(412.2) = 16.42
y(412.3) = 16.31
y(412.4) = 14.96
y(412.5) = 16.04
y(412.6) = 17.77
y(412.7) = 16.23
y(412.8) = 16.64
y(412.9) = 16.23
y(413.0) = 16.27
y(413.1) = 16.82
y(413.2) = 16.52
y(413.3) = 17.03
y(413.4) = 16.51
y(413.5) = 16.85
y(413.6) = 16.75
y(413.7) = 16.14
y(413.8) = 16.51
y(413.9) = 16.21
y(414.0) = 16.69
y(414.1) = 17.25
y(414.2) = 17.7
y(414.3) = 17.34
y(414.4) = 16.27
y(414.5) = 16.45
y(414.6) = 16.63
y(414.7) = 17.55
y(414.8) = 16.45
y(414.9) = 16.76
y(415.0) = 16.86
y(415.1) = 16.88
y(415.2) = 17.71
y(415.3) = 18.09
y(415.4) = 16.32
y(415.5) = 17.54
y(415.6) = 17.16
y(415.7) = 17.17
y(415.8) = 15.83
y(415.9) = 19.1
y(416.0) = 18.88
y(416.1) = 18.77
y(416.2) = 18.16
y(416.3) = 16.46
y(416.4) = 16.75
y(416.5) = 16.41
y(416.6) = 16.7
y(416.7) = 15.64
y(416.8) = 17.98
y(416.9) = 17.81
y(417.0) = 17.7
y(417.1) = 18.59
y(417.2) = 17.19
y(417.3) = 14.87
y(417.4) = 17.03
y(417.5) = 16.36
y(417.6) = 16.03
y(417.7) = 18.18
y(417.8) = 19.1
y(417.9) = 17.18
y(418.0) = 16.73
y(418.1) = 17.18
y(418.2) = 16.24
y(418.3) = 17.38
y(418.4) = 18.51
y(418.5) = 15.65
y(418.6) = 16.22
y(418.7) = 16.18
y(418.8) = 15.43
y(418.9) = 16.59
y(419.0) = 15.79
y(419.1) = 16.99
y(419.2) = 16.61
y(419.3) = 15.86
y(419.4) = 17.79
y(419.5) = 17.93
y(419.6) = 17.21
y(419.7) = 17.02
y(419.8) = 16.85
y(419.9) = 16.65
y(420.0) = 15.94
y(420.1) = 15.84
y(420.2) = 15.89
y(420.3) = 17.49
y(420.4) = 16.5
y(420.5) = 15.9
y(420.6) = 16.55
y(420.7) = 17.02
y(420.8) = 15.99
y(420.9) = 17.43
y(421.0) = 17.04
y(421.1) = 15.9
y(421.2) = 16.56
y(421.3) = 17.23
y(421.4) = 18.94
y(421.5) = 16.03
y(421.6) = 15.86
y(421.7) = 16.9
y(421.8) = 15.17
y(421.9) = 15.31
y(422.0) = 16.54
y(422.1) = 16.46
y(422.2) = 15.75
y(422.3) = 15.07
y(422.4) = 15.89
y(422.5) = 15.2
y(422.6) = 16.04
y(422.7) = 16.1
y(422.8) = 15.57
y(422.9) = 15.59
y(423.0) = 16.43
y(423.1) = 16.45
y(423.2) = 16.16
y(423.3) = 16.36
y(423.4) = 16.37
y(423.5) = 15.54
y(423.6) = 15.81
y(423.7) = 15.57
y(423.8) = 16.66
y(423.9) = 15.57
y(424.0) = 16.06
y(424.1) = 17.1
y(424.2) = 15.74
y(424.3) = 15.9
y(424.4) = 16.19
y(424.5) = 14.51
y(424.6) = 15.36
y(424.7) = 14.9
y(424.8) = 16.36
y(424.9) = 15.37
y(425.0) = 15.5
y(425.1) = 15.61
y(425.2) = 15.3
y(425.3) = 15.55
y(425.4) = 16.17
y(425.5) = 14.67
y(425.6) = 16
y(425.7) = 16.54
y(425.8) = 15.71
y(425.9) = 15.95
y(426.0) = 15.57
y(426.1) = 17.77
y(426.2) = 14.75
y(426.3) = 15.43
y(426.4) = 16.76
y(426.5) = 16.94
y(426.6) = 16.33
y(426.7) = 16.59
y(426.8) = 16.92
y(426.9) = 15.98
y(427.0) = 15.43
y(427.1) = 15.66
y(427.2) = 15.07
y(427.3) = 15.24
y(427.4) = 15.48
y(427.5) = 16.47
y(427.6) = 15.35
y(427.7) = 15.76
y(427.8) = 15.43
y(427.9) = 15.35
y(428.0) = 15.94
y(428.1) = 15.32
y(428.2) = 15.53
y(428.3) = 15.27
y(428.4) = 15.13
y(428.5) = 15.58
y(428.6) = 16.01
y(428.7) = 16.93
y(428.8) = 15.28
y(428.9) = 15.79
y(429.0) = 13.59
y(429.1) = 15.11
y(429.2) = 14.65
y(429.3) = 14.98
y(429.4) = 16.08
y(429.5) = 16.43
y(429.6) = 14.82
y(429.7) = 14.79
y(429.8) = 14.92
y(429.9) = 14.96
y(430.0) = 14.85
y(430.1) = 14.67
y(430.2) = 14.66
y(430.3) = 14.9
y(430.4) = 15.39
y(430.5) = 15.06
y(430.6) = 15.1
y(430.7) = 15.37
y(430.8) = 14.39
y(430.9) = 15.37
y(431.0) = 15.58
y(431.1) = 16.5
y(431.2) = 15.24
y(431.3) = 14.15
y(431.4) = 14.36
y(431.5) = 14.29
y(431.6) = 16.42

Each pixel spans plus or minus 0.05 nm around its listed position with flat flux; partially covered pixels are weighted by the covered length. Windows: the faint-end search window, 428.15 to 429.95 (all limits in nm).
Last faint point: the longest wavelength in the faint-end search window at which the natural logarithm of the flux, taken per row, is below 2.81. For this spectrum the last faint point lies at 429.9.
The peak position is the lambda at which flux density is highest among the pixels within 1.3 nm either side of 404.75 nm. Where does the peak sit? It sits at 405.4 nm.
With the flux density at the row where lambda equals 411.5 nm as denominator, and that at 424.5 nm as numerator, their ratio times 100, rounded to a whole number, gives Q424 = 91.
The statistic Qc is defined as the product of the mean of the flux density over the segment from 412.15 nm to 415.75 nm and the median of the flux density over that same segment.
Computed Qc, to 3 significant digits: 279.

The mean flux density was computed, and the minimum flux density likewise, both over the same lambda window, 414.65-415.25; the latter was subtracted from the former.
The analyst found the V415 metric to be 0.6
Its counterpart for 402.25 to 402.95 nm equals 1.5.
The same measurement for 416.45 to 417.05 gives 1.4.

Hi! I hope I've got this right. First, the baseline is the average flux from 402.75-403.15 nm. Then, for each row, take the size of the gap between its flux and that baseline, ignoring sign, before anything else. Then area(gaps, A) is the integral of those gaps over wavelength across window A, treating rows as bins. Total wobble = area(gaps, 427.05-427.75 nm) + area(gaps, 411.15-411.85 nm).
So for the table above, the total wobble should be 2.0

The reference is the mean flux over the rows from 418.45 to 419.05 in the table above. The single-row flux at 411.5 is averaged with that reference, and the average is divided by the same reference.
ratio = 1.00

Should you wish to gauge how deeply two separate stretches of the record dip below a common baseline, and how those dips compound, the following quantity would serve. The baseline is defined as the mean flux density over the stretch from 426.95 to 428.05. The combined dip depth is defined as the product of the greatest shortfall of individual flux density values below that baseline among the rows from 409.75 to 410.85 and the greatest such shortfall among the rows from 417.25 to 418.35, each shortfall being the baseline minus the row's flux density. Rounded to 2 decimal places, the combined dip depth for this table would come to 2.06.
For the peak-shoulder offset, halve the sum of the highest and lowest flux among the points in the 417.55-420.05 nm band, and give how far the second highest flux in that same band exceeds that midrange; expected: 1.2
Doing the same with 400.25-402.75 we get 1.5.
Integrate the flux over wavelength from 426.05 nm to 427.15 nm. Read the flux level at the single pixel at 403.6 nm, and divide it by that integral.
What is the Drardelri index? 1.0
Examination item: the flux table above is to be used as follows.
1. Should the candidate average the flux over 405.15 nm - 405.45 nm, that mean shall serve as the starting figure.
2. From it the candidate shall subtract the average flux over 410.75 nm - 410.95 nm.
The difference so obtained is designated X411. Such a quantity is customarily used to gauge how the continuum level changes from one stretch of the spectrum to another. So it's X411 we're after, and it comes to 4.3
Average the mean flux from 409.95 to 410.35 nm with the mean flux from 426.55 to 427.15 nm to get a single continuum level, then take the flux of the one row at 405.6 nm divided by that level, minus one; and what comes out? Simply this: -0.301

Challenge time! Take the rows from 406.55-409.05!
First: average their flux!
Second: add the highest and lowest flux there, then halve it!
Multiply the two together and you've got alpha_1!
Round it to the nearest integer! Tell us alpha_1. 304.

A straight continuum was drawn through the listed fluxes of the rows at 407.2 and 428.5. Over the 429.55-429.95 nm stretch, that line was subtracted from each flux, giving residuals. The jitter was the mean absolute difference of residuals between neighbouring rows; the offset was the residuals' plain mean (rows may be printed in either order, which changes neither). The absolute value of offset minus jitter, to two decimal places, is 0.70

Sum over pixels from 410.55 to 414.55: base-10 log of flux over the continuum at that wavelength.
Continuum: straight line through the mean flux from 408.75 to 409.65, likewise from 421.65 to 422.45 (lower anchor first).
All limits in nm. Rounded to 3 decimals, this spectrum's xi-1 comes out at 0.290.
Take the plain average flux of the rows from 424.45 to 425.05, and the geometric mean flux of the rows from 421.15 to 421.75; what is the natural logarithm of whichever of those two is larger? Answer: 2.83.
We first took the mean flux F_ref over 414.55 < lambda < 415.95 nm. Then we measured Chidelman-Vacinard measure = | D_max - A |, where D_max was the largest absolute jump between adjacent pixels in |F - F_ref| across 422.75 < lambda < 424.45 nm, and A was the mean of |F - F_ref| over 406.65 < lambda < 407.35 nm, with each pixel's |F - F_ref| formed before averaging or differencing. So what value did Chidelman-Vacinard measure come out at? 0.3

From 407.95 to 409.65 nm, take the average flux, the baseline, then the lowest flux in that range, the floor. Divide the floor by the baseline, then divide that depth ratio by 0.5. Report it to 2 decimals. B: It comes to 1.73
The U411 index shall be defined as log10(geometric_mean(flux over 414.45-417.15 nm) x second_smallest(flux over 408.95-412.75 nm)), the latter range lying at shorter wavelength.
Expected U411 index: 2.37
